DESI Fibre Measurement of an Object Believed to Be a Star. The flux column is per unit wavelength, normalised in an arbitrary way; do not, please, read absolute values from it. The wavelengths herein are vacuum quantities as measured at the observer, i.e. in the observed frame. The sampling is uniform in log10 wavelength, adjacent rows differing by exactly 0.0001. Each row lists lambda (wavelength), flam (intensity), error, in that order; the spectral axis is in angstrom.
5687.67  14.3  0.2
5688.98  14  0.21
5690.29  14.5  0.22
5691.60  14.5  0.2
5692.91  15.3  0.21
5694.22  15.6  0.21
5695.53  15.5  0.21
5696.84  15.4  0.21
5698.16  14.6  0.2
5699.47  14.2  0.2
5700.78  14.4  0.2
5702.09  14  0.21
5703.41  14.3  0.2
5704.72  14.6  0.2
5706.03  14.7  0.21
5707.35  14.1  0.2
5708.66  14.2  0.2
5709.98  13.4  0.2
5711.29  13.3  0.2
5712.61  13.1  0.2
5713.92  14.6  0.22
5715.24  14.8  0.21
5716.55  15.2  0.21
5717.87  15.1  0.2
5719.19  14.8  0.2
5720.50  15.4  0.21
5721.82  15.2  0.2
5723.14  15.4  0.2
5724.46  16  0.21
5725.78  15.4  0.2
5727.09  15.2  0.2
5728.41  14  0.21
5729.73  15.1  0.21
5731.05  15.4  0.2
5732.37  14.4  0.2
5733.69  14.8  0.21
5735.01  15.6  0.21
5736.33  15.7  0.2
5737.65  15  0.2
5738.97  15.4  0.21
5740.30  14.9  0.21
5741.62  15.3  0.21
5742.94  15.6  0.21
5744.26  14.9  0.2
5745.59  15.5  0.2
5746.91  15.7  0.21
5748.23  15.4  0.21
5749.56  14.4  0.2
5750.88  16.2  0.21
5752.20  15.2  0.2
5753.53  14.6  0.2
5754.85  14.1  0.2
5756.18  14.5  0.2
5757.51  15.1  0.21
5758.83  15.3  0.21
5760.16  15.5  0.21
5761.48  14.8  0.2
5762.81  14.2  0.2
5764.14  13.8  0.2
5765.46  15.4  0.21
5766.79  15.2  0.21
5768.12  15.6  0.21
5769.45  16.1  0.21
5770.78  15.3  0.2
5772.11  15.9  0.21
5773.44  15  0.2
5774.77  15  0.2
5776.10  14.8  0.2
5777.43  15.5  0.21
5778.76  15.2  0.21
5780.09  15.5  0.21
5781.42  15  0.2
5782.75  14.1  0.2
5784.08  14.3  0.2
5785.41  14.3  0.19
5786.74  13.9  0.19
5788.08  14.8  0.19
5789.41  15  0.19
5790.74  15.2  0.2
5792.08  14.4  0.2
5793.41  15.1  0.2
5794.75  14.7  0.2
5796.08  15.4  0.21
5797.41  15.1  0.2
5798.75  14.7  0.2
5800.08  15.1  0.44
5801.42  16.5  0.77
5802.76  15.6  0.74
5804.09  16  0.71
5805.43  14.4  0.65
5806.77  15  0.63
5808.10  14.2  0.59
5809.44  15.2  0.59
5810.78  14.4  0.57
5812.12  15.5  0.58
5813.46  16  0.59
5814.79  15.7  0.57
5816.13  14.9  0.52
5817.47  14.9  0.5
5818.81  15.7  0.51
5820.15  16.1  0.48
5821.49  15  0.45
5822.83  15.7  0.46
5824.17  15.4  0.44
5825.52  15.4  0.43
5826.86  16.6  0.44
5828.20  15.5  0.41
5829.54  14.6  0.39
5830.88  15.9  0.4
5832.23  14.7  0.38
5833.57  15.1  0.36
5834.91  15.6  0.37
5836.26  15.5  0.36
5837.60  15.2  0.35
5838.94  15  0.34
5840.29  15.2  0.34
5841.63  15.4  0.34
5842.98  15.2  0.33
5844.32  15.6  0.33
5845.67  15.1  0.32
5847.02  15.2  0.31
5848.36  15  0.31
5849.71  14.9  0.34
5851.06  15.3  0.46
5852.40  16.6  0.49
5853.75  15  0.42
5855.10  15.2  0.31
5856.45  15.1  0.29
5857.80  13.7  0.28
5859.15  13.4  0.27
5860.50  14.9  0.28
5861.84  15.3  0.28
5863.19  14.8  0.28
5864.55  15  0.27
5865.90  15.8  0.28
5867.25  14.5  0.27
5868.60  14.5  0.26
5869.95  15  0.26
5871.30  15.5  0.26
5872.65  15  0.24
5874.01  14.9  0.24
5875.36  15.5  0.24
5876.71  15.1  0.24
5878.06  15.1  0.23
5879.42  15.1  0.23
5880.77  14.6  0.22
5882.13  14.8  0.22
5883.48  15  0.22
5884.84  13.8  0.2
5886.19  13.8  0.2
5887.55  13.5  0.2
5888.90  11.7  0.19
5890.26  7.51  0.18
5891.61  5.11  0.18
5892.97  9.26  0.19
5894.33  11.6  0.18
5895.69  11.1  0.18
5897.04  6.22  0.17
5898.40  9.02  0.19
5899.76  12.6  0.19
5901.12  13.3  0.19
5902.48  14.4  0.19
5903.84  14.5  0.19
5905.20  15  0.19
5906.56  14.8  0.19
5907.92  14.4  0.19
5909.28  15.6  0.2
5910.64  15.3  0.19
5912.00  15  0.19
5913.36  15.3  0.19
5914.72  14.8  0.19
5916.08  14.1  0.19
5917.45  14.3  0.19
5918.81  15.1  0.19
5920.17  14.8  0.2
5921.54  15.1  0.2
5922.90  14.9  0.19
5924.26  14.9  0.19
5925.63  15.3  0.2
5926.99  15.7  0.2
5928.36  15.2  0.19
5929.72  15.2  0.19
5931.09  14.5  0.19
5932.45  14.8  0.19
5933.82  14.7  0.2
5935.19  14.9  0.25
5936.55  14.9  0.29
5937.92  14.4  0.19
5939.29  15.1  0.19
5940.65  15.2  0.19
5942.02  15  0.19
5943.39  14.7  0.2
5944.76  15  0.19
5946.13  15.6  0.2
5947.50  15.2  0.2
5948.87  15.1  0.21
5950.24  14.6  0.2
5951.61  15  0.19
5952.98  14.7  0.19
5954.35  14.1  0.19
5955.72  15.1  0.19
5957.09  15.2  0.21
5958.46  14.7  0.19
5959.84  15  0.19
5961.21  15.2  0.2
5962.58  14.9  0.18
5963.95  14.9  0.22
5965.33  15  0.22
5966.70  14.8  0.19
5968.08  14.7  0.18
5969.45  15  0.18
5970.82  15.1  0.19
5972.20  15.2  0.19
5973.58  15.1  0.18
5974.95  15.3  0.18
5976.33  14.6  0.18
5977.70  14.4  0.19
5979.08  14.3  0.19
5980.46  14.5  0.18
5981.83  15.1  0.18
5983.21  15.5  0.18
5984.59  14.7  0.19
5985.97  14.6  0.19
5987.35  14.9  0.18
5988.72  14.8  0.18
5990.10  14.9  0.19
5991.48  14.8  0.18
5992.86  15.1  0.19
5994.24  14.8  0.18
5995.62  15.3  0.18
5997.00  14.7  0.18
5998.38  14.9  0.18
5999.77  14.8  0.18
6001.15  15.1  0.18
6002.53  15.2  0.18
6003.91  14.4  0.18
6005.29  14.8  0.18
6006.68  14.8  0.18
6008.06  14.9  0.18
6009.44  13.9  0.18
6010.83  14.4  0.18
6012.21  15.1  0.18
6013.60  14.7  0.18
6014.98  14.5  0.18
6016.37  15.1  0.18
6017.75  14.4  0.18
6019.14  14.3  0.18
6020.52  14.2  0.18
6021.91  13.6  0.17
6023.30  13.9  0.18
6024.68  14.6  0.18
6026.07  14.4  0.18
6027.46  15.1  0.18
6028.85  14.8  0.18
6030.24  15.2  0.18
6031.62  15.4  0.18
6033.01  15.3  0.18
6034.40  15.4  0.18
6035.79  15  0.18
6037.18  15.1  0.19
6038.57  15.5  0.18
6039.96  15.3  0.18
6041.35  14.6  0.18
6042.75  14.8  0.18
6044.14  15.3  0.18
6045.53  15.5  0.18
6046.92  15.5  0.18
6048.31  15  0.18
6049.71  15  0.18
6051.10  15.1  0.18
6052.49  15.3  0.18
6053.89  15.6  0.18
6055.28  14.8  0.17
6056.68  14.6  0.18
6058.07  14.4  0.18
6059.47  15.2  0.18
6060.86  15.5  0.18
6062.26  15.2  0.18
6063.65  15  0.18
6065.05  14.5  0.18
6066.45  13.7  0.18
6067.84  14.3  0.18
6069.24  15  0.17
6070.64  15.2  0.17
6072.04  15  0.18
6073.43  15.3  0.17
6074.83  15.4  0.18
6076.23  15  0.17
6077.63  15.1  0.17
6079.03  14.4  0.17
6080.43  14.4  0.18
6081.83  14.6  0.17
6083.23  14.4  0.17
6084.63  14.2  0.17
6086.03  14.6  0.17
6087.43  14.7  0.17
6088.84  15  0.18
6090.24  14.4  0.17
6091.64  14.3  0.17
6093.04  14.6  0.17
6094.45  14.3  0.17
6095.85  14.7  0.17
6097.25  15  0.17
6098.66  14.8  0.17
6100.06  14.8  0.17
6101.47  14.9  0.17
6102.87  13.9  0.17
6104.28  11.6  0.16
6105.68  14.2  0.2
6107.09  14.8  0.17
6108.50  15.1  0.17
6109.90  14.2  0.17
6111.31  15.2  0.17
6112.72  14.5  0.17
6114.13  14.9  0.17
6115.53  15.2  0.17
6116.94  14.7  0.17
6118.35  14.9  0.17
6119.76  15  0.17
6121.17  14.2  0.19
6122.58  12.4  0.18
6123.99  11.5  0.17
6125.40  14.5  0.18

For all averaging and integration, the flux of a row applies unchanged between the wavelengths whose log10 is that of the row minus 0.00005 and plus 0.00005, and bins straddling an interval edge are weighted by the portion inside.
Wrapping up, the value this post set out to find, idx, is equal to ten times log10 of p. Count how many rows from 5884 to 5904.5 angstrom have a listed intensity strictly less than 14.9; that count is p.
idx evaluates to 11.8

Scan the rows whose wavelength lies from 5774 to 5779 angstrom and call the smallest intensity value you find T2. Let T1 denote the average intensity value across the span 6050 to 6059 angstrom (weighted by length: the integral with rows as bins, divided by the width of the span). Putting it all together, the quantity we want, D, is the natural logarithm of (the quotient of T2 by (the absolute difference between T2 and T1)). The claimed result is 4.5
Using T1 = 14.97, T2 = 14.8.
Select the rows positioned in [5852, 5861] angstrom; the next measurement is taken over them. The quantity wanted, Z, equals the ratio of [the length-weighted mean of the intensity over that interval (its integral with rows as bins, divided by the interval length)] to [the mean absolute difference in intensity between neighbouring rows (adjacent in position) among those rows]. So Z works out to 17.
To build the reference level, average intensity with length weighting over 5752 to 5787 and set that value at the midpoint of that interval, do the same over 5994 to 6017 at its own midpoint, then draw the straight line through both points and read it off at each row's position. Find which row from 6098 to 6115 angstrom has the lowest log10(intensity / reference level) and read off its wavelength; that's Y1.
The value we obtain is 6104.28 angstrom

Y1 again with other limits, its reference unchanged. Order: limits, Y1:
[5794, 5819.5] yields 5808.10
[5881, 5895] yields 5891.61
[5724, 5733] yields 5728.41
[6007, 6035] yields 6021.91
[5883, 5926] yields 5891.61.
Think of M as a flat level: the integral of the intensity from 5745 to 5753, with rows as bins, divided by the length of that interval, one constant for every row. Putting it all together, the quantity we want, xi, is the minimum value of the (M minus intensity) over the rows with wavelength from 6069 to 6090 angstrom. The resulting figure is 0.0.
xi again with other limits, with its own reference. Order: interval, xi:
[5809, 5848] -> -1.2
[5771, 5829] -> -1.2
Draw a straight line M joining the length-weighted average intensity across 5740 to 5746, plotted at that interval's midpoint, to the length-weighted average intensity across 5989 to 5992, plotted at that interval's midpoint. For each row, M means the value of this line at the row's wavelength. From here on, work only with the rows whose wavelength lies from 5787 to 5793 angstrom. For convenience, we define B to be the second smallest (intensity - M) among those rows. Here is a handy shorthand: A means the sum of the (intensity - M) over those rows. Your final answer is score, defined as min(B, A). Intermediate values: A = -1.28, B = -0.37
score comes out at -1.28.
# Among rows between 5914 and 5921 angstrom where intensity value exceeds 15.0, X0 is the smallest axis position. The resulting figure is 5918.81 angstrom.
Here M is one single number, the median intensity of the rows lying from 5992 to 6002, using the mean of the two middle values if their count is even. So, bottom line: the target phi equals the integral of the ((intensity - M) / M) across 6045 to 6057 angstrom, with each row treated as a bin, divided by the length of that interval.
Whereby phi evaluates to 0.018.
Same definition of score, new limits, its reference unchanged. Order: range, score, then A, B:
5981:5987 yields -0.15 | 0.50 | -0.15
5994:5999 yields -0.03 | 0.38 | -0.03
